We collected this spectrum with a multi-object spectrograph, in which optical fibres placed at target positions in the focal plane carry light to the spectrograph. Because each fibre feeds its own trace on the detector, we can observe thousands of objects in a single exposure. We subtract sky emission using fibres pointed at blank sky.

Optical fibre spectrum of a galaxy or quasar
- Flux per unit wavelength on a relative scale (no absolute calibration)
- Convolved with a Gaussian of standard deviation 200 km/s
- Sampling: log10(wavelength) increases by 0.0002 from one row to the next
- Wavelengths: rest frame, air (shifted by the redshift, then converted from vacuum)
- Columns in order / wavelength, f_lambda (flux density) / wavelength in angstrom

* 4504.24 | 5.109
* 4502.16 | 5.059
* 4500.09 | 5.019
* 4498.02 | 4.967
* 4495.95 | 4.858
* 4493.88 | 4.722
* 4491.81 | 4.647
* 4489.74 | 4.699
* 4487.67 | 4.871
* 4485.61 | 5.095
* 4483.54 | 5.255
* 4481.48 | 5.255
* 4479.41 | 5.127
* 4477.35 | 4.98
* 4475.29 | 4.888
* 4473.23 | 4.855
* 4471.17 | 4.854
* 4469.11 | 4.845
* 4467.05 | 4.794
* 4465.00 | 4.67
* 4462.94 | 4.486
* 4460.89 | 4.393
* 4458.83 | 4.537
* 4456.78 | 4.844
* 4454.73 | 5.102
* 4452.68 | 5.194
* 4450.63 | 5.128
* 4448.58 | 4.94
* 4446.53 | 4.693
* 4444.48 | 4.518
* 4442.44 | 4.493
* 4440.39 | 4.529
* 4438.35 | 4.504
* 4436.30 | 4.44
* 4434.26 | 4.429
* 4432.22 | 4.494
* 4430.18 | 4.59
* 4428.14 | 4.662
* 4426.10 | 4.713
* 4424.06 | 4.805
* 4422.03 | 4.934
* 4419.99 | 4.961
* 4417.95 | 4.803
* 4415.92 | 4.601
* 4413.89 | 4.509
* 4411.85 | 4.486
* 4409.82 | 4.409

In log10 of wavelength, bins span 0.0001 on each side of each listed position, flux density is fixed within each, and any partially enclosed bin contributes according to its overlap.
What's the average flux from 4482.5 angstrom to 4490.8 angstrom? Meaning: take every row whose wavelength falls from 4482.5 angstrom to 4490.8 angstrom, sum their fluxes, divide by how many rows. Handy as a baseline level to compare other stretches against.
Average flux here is 4.98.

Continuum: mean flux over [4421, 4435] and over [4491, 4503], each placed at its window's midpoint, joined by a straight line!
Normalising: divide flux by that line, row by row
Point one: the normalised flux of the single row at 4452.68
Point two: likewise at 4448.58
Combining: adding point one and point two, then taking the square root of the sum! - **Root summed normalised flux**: 1.463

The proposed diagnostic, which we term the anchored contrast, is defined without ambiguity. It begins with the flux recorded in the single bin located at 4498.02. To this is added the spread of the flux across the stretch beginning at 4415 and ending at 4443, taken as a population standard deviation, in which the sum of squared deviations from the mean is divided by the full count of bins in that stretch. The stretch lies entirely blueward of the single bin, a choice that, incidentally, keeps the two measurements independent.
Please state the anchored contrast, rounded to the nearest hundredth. 5.14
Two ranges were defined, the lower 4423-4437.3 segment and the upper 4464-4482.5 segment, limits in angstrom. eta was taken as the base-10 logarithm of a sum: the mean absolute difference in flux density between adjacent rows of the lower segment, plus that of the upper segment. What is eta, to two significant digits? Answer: -0.86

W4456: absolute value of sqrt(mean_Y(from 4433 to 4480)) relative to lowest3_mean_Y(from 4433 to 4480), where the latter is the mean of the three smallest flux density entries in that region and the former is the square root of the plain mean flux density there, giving 0.493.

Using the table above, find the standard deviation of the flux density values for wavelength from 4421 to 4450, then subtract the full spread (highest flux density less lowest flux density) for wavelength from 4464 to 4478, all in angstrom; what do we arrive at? -0.14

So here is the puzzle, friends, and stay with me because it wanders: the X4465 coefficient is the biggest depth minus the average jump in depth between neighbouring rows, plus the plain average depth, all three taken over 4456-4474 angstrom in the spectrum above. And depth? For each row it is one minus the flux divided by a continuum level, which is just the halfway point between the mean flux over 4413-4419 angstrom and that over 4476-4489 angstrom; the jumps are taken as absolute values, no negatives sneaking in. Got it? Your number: 0.11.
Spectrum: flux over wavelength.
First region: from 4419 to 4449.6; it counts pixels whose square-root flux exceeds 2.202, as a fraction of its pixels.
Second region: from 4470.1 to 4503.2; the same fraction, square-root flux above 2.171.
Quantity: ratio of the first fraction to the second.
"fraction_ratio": 0.23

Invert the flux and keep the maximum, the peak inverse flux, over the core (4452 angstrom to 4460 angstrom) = 0.220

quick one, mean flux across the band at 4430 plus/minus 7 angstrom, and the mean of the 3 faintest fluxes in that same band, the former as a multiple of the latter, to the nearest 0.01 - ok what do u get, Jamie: 1.03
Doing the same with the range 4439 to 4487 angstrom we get 1.09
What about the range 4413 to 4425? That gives 1.03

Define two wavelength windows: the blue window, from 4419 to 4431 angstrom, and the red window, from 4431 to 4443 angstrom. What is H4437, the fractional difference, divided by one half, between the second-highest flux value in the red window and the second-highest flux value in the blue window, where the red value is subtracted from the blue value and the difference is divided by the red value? 0.19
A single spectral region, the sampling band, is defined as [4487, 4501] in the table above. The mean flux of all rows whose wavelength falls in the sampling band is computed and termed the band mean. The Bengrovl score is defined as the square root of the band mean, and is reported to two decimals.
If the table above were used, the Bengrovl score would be 2.20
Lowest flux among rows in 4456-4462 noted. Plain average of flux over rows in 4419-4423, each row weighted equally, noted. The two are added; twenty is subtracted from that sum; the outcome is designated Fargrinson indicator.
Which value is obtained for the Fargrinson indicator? -10.7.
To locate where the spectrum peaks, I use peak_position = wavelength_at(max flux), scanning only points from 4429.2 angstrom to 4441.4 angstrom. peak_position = 4430.18 angstrom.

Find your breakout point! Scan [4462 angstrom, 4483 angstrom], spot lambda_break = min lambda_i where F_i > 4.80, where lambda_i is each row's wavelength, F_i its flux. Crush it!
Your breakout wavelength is 4469.11 angstrom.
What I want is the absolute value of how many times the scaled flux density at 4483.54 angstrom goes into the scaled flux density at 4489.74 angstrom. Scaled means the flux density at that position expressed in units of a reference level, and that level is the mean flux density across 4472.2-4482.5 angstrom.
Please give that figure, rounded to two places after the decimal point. 0.89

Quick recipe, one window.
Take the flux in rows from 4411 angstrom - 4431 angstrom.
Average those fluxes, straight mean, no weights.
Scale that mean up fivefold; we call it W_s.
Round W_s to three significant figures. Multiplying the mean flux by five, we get 23.5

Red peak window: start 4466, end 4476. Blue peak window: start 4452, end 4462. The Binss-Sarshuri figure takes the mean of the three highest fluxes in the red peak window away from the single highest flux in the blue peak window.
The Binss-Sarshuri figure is 0.3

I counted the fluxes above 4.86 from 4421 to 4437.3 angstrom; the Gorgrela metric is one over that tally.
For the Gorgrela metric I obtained 1.0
